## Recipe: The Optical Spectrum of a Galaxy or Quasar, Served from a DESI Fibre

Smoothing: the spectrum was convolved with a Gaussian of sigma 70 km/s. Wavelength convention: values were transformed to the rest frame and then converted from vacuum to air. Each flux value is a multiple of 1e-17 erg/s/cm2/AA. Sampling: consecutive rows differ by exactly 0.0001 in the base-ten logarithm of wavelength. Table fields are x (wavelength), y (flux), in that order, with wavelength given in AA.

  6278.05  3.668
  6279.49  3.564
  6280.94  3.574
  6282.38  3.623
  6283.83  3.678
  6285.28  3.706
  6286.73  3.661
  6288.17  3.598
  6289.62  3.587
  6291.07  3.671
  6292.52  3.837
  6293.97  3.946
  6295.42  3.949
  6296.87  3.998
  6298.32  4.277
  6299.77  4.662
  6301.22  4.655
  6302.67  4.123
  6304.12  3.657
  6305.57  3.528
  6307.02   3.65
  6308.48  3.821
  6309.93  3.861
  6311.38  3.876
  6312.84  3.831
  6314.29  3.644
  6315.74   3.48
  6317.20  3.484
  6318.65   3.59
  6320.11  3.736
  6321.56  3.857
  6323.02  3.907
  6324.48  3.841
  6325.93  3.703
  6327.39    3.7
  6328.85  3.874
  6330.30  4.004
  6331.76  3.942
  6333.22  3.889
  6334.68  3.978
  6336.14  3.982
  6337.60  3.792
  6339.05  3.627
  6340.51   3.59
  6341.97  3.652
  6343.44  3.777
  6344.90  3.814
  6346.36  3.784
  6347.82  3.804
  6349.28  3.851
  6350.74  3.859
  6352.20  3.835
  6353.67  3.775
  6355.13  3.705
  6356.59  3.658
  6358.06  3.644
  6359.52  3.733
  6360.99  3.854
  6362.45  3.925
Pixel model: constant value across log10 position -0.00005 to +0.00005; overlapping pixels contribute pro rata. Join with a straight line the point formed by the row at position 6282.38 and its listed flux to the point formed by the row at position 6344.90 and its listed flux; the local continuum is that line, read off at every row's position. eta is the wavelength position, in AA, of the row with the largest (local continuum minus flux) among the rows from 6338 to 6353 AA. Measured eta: 6340.51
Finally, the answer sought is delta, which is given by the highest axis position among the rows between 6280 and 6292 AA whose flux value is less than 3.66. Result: 6289.62 AA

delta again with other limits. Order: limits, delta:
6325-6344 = 6341.97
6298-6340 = 6339.05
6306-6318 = 6317.20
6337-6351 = 6341.97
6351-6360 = 6358.06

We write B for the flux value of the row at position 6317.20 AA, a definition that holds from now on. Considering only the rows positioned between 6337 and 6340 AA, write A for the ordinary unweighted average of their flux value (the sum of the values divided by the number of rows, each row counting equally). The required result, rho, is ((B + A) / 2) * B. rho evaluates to 12.5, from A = 3.71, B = 3.484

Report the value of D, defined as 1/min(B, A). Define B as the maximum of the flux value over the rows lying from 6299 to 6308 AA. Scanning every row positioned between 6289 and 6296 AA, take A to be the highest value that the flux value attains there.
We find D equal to 0.253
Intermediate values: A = 3.949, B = 4.662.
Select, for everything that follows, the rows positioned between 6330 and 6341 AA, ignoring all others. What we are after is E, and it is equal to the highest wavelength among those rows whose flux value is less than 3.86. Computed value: 6340.51 AA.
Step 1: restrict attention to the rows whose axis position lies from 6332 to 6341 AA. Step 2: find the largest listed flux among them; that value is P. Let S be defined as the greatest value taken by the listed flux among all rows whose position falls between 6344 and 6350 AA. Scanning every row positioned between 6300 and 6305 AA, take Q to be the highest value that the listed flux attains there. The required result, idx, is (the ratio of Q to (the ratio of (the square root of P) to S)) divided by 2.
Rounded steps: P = 3.982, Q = 4.655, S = 3.851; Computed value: 4.49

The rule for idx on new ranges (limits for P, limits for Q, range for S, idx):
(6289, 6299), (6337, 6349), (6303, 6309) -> 3.52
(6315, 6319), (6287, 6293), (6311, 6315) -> 3.92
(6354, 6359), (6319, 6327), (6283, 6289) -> 3.76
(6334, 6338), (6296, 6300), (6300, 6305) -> 5.44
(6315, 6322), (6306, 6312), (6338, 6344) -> 3.73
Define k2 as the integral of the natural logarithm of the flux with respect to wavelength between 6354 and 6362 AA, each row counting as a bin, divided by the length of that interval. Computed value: 1.32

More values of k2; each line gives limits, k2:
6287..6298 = 1.34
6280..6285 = 1.29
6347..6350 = 1.34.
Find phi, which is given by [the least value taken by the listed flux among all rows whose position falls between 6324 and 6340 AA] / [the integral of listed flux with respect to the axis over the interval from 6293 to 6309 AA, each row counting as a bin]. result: 0.0563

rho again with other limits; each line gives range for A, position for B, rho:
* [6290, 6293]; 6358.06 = 13.5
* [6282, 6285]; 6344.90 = 14.2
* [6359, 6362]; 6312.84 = 14.6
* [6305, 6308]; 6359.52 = 13.7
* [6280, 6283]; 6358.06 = 13.2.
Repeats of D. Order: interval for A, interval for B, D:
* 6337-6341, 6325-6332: 0.264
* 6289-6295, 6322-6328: 0.256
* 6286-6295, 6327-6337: 0.253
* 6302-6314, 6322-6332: 0.250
